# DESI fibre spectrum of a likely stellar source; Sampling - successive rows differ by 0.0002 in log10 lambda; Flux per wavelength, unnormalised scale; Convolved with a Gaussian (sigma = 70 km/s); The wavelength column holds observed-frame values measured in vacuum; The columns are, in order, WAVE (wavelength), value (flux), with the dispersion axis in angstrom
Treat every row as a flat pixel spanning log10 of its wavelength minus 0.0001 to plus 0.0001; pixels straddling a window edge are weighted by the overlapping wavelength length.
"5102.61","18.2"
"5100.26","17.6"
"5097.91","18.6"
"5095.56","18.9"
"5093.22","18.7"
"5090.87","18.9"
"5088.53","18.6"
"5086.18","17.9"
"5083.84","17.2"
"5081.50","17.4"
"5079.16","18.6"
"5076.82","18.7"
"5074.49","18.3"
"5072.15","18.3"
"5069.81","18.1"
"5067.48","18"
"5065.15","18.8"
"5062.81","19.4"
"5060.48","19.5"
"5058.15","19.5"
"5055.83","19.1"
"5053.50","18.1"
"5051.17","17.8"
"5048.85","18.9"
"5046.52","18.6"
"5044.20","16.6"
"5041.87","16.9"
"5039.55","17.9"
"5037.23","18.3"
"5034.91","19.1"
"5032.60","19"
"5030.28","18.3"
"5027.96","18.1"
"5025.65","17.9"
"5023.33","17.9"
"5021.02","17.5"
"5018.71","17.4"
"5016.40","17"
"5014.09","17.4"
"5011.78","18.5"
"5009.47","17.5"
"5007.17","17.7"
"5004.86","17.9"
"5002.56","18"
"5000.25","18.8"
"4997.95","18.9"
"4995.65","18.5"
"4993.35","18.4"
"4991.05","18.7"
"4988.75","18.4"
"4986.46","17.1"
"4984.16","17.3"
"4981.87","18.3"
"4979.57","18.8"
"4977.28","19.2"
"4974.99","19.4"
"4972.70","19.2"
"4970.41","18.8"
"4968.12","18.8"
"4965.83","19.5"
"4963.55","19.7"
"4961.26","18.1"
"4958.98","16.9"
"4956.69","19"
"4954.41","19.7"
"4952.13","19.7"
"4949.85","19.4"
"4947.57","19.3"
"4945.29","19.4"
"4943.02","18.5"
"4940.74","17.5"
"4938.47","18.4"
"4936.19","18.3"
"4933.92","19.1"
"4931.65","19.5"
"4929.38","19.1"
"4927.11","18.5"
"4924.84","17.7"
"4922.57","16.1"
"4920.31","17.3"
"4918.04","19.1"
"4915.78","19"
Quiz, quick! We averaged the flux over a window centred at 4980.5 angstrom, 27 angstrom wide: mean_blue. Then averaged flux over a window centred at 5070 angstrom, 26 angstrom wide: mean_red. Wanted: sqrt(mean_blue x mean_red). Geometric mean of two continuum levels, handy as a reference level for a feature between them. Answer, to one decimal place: 18.6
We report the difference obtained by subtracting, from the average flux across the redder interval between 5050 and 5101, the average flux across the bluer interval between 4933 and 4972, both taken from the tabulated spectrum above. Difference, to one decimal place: -0.4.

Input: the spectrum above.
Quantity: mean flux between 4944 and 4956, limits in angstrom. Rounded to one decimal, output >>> 19.5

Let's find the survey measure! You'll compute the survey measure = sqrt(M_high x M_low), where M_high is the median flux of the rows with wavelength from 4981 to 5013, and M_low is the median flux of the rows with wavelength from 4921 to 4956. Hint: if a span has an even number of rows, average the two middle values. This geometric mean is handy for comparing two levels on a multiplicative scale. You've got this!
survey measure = 18.7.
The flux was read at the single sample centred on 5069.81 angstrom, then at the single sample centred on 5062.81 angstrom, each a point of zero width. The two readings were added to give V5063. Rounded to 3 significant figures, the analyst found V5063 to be 37.5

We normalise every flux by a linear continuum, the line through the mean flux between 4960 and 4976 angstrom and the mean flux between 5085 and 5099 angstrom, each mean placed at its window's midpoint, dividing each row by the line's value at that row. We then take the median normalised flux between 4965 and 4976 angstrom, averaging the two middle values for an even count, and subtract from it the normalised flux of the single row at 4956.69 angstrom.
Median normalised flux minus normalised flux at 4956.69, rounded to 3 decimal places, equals 0.014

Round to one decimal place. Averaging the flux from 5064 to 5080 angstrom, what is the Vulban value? 18.4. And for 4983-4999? 18.2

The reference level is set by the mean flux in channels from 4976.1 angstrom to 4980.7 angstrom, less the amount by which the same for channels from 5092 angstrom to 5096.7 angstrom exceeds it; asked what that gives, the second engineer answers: 19.2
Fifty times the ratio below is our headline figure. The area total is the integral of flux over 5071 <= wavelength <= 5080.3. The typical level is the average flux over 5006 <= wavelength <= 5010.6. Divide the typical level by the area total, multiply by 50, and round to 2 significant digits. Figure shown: 5.1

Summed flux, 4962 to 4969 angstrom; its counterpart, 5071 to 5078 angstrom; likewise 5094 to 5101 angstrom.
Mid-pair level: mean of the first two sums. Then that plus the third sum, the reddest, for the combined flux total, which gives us 112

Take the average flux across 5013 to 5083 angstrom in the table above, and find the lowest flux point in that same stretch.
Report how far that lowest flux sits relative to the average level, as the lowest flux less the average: -1.61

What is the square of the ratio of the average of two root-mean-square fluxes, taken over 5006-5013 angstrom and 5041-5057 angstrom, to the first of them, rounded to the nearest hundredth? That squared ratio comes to 1.01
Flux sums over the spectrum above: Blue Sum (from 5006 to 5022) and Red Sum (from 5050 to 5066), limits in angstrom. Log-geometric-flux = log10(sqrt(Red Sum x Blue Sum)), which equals 2.11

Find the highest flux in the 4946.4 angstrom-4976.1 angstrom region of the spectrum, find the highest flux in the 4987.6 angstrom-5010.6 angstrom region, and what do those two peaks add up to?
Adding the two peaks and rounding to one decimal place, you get 38.6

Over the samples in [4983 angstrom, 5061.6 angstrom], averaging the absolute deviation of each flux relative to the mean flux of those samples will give 0.61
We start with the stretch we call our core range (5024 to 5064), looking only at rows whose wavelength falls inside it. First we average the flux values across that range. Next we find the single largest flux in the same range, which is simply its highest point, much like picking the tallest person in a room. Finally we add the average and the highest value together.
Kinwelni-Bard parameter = 37.9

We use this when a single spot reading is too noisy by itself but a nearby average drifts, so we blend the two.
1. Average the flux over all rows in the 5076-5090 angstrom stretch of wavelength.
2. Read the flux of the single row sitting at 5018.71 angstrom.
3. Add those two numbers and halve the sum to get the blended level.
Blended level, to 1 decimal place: 17.7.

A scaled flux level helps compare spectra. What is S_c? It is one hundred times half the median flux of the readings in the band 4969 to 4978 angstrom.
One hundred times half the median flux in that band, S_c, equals 960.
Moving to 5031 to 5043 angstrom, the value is 915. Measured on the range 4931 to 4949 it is 940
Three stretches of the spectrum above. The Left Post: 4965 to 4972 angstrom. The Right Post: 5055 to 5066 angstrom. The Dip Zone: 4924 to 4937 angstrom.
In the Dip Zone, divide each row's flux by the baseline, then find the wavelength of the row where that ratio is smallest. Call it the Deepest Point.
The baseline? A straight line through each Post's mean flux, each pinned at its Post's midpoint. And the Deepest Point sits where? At 4924.84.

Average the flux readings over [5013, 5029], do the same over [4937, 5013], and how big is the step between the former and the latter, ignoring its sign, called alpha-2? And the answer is 1.0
